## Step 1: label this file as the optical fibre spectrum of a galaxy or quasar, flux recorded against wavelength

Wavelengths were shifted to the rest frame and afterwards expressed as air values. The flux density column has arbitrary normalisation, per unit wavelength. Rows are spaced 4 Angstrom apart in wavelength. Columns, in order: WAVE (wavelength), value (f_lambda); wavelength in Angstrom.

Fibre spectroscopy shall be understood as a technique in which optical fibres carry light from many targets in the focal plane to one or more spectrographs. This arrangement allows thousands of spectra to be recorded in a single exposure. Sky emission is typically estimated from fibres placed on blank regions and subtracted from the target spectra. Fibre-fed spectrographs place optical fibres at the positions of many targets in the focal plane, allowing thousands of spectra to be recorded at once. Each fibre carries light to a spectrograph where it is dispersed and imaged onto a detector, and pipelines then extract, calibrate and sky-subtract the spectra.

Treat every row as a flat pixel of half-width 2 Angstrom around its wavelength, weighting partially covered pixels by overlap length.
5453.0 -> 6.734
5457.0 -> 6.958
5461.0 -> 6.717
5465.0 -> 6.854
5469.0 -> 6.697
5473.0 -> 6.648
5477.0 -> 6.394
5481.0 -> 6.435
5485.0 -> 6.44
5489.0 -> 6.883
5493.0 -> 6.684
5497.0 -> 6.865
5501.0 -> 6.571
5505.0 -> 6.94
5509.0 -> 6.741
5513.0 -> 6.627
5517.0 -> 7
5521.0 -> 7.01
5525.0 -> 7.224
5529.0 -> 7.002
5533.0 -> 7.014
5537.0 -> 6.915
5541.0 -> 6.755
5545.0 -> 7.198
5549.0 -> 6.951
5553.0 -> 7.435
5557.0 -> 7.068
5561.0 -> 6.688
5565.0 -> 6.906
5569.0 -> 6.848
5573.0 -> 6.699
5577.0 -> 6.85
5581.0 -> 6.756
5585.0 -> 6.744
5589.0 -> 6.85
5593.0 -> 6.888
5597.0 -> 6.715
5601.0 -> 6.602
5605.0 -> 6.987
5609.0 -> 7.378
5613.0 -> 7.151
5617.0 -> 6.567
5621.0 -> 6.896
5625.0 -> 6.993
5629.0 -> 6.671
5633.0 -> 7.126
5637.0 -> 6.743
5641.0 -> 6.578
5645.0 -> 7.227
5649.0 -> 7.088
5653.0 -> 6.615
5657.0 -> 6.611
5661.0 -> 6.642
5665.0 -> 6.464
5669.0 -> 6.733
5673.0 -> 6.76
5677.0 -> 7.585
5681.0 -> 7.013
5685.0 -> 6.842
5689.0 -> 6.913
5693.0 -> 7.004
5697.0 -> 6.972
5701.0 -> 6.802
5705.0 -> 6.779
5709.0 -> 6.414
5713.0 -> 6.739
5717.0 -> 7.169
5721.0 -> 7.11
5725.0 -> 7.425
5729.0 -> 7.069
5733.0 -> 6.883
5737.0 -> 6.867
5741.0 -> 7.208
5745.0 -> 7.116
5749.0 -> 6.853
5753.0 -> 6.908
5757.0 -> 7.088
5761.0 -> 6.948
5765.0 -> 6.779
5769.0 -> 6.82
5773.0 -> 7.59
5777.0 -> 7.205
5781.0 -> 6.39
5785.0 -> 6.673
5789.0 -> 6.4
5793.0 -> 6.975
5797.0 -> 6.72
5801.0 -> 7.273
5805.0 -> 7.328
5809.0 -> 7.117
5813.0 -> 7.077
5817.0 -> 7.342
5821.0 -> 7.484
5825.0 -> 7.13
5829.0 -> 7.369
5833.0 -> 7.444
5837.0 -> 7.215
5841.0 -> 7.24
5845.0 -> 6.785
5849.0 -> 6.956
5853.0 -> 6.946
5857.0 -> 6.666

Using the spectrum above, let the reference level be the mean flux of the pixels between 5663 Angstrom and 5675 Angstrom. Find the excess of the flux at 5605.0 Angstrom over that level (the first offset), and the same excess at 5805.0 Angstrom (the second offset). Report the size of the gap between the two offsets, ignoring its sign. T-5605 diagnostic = 0.34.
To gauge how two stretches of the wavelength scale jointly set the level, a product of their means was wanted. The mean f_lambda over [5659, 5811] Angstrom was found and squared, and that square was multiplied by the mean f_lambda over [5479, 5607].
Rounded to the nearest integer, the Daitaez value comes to 330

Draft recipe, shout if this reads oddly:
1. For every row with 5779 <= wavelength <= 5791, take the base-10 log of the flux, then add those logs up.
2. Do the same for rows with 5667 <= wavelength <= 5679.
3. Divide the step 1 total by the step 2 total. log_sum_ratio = 0.96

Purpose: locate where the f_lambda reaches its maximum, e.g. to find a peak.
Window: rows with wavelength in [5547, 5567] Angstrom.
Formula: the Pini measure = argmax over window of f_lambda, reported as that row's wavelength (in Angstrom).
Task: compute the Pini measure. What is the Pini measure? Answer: 5553.0 Angstrom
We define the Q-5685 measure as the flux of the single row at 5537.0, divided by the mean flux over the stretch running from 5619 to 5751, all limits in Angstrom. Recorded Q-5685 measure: 1.00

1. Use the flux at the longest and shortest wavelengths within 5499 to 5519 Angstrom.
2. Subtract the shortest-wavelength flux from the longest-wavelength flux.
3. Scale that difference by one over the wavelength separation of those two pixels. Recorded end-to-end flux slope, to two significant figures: 0.027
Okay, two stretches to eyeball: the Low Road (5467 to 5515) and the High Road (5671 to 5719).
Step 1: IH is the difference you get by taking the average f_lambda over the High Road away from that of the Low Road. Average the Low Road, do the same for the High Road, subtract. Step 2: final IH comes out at -0.26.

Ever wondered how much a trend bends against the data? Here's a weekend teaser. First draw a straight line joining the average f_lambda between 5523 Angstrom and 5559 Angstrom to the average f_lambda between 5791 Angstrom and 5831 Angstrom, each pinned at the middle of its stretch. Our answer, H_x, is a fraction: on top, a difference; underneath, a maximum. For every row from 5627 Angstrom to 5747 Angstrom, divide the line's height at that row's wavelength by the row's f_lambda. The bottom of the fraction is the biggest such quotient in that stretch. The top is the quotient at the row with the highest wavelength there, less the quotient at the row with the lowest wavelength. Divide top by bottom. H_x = -0.053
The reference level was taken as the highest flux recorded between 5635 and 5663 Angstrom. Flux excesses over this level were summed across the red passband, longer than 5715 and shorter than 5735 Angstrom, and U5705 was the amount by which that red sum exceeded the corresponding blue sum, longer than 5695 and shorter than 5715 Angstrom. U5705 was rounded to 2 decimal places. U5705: 1.95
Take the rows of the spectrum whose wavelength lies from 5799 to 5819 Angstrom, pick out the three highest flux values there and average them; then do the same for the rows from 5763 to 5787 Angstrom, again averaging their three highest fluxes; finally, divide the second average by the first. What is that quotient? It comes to 0.985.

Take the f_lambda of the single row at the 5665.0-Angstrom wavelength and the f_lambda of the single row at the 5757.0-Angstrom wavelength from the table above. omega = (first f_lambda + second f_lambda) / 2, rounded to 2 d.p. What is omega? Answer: 6.78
